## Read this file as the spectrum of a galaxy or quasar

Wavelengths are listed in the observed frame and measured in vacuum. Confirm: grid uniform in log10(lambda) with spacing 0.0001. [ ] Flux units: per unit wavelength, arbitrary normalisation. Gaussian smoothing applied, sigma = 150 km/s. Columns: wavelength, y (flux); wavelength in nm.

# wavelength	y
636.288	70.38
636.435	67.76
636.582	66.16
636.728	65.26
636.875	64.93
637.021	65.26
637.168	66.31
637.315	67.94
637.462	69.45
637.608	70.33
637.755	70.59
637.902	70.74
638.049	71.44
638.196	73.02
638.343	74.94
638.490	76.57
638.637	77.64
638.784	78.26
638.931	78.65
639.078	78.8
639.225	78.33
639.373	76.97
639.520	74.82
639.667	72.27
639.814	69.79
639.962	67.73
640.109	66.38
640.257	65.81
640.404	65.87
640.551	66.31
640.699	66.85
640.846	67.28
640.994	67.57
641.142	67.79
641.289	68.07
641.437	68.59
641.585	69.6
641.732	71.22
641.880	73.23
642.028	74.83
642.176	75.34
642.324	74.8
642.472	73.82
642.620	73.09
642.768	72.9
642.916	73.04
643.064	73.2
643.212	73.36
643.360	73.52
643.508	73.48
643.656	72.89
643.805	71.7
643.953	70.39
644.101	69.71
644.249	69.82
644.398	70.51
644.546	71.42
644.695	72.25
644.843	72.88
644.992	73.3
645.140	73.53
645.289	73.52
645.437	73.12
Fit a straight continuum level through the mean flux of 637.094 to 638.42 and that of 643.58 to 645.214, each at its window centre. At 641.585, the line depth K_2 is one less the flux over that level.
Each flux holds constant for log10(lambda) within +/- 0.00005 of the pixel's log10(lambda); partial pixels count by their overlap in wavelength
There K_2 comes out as 0.02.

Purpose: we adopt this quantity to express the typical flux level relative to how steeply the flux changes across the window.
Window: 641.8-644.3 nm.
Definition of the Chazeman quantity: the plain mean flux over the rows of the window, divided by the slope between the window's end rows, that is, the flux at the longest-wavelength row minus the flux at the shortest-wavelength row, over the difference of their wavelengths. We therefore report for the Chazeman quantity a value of -51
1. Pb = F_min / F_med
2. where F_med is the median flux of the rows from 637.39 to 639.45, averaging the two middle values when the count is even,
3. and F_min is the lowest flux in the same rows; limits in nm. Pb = 0.92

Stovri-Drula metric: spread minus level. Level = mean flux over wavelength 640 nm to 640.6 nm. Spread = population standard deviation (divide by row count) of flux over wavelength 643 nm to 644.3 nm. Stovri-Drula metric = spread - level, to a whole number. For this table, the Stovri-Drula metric -65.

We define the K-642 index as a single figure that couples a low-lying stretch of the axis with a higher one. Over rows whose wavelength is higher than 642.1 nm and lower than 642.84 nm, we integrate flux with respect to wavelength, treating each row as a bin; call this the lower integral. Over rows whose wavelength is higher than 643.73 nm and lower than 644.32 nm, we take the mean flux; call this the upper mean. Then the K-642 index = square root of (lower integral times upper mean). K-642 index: 62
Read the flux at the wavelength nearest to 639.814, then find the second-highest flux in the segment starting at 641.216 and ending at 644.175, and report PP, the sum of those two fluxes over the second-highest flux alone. 1.93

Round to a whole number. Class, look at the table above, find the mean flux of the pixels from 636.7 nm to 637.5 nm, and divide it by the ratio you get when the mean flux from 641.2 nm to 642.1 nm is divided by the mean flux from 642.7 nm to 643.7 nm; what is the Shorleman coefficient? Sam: 69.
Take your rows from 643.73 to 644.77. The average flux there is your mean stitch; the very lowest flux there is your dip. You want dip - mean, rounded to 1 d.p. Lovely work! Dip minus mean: -1.1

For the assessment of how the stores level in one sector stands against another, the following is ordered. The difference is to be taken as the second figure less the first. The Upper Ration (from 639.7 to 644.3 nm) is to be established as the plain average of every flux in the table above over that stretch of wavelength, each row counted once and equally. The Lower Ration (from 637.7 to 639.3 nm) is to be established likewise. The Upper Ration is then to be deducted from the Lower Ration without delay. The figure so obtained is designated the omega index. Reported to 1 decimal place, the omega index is 4.8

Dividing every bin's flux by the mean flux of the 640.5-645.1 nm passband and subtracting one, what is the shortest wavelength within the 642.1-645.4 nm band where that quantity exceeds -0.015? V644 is 642.176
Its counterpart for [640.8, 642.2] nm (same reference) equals 641.732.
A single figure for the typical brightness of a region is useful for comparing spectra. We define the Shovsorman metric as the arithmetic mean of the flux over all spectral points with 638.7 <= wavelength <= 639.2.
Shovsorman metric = 79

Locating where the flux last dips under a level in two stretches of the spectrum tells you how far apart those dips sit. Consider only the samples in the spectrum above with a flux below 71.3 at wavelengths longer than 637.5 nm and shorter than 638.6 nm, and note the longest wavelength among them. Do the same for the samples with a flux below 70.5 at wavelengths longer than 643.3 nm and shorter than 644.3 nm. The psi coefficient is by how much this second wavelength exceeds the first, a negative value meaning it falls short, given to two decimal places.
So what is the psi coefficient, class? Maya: 6.35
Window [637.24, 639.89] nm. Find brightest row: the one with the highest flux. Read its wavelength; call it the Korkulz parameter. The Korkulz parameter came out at 639.078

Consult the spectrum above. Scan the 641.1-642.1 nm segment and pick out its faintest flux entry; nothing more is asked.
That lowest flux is 67.79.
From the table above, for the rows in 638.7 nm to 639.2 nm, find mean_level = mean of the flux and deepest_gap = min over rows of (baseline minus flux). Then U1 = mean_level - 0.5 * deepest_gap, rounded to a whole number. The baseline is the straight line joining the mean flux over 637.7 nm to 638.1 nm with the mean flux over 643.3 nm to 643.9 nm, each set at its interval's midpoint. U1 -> 82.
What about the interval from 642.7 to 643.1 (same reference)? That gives 73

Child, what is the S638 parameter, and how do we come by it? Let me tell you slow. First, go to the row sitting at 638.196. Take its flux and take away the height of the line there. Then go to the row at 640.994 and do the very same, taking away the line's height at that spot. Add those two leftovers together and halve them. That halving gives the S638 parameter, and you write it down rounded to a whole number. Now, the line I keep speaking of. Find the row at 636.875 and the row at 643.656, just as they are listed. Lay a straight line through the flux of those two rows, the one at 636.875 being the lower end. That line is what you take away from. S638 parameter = 2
